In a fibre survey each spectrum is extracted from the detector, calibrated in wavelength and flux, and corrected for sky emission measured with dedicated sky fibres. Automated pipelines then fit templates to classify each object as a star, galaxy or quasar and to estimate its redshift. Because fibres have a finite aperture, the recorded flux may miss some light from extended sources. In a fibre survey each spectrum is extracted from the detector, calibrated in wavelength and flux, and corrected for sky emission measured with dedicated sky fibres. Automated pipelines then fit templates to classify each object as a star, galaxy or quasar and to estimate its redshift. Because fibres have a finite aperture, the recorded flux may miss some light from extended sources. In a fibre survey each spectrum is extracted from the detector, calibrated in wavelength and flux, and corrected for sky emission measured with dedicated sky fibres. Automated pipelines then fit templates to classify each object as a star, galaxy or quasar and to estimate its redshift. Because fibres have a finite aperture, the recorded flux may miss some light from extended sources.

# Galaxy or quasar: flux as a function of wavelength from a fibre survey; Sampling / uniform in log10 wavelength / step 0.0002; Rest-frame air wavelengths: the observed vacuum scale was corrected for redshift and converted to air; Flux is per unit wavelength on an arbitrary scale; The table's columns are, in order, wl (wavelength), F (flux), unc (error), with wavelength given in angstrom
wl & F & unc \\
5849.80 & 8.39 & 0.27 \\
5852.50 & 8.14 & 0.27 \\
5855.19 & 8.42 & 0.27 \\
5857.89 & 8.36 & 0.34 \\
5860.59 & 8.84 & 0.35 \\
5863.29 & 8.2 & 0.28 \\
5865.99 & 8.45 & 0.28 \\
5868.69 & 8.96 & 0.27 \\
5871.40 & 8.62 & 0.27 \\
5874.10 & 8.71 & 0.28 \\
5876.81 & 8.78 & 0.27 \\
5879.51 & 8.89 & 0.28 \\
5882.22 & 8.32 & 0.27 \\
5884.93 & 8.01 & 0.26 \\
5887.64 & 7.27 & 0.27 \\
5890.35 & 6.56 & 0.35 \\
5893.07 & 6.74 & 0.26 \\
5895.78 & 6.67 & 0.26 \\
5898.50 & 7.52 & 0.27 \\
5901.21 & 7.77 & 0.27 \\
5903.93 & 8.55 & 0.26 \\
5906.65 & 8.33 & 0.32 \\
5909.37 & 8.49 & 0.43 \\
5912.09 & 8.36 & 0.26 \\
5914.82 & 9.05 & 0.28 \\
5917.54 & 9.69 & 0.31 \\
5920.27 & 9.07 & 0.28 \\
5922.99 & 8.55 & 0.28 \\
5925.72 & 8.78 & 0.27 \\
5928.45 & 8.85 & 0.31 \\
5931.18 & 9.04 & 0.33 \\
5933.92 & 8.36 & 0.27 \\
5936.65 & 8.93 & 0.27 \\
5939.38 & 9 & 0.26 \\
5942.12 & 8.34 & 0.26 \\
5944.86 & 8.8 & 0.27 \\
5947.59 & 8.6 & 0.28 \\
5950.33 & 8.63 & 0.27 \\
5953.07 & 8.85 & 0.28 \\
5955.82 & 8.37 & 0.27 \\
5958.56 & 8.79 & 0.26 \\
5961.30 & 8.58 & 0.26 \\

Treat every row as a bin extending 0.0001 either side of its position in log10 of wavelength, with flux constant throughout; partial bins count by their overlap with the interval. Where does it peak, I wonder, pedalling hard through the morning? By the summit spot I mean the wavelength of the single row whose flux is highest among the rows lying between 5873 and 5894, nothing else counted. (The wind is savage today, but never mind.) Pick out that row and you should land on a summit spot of 5879.51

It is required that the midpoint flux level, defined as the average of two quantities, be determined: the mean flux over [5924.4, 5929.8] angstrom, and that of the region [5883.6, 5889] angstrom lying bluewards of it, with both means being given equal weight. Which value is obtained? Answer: 8.2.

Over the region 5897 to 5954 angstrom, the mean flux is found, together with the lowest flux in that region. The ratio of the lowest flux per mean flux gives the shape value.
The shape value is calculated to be 0.87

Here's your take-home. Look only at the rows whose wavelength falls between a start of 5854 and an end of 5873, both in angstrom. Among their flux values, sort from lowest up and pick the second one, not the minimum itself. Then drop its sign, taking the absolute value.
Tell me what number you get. 8.4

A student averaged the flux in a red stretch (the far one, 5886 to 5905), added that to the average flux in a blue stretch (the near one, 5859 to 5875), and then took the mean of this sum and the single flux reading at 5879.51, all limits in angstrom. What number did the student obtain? 12.4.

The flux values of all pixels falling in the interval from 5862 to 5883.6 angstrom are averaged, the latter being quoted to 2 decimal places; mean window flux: 8.62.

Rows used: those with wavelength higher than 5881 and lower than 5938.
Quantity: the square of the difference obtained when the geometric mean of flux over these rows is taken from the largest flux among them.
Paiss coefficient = 2.25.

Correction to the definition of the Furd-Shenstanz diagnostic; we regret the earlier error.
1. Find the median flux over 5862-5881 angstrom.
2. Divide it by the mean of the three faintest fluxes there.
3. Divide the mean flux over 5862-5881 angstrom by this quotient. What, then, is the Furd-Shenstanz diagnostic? 8.37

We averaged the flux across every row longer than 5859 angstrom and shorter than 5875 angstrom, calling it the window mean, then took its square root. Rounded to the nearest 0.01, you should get 2.94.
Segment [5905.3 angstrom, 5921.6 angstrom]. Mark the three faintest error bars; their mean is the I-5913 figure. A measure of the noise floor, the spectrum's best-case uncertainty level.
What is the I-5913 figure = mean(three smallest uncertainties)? 0.273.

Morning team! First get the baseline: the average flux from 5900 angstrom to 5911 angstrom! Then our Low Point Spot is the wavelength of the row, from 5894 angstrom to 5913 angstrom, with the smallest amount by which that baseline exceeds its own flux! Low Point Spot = 5903.93 angstrom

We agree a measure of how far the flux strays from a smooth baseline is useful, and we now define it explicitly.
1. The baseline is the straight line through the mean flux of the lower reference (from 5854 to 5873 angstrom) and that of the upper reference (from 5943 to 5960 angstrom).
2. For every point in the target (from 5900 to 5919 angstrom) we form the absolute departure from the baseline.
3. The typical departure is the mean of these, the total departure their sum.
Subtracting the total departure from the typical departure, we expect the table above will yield -2.6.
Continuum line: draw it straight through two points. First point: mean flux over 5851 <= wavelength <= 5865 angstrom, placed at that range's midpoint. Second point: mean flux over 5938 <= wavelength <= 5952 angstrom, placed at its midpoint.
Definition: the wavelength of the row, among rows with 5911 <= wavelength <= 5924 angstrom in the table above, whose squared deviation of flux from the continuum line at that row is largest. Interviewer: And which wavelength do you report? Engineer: 5917.54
